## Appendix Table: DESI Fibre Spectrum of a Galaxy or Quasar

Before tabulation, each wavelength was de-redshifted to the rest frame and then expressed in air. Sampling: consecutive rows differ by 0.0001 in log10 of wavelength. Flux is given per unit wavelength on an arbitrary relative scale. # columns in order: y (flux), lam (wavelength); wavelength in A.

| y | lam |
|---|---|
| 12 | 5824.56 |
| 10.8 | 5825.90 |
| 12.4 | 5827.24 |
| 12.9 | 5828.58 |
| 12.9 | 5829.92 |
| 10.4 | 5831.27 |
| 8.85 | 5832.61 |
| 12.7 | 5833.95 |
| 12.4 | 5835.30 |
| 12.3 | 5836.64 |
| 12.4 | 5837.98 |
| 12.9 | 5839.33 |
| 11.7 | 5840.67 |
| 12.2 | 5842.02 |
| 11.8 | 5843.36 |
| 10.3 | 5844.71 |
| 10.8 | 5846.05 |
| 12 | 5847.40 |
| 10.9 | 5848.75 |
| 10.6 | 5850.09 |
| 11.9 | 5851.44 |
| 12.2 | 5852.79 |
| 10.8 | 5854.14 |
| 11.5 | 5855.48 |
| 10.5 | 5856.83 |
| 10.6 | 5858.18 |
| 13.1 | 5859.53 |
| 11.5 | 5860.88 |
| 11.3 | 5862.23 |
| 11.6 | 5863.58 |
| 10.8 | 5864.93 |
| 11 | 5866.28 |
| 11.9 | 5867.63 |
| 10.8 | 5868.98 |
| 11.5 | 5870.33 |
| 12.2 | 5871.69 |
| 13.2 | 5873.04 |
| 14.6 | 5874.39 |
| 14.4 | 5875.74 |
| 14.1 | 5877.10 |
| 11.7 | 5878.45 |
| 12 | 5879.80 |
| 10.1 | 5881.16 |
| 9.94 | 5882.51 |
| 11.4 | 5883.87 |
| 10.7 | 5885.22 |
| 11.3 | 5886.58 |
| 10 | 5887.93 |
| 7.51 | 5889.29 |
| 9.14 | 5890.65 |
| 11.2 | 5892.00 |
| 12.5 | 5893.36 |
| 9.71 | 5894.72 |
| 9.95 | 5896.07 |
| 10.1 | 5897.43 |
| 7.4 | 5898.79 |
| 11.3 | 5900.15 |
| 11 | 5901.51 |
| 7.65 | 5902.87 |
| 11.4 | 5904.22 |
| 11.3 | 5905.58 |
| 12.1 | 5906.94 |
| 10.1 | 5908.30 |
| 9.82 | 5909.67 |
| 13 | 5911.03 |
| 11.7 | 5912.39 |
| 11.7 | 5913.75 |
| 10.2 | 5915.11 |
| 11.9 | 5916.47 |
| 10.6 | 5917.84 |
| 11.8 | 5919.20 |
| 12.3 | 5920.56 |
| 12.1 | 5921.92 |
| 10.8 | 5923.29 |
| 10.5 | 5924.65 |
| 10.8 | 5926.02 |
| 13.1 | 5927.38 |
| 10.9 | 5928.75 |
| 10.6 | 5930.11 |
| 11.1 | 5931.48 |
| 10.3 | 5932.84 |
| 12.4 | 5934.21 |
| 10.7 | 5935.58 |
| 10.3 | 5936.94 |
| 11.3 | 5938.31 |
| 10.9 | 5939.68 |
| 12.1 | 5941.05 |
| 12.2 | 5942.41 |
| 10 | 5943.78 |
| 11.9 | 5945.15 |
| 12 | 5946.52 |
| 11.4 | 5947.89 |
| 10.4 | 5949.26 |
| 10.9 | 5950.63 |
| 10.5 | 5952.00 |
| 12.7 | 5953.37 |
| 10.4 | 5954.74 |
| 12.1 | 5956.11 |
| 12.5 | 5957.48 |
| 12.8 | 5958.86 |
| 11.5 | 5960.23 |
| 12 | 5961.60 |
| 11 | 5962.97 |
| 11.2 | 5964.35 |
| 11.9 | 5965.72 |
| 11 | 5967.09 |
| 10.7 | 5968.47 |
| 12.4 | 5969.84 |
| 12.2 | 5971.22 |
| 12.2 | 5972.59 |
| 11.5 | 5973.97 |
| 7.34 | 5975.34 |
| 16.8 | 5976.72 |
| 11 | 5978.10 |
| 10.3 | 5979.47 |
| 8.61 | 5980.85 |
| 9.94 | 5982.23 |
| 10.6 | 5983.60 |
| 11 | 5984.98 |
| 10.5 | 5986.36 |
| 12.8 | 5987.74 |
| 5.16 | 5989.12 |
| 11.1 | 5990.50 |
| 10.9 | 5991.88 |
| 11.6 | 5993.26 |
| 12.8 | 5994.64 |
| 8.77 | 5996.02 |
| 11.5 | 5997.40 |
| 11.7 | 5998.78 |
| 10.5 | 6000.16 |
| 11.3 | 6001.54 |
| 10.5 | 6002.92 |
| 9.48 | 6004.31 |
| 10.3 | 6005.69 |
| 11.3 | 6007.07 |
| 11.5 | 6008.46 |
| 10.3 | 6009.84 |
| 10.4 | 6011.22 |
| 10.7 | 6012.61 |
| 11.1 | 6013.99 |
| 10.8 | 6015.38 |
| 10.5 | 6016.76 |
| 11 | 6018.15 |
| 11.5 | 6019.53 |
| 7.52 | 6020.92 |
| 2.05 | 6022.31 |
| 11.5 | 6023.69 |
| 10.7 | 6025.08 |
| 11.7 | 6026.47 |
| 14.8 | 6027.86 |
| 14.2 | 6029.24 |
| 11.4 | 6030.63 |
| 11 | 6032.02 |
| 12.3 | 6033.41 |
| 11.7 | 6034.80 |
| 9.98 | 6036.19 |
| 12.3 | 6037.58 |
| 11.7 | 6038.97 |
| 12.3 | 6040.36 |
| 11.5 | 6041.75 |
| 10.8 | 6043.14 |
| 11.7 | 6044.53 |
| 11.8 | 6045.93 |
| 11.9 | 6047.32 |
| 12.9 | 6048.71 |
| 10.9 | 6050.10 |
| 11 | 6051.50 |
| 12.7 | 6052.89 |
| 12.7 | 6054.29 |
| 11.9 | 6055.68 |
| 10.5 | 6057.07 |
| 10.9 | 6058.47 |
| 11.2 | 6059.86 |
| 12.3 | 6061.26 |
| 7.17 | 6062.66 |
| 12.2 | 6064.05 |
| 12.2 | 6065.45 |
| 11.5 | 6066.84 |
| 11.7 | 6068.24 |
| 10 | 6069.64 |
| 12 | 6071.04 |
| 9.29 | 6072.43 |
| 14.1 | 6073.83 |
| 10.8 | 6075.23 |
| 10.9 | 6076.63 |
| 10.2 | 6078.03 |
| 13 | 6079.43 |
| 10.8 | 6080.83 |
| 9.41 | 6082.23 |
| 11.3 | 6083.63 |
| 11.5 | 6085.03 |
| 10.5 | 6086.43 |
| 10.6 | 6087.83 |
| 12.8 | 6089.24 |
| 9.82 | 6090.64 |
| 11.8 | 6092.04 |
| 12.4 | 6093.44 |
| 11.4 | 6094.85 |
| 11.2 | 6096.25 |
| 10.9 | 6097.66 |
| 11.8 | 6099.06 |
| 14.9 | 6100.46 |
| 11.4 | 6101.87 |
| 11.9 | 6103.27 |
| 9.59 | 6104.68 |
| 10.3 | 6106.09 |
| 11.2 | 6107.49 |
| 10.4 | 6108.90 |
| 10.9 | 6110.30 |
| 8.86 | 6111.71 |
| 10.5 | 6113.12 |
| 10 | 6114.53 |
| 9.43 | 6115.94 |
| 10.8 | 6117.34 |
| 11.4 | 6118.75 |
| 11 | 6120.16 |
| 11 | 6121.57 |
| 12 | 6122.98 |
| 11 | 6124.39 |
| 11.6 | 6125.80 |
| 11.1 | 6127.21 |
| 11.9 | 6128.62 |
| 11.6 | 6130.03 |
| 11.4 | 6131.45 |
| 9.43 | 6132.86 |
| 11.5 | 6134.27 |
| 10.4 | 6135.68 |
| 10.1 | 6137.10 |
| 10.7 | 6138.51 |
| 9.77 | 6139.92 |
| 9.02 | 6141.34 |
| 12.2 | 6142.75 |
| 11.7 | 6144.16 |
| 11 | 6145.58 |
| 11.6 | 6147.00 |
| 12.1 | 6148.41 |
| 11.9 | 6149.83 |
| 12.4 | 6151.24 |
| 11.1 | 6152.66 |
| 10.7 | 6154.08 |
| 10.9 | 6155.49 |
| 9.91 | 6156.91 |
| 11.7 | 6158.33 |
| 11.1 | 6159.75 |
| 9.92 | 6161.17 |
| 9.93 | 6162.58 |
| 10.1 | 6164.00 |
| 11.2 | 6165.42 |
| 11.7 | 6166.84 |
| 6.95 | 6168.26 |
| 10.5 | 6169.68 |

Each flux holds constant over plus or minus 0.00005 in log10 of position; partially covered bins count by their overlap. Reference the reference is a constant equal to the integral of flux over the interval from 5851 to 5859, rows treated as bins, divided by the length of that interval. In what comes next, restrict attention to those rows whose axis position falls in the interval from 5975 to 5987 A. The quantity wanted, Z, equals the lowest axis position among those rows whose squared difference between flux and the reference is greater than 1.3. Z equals 5975.34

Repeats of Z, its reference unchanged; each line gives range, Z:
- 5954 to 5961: 5957.48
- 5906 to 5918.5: 5908.30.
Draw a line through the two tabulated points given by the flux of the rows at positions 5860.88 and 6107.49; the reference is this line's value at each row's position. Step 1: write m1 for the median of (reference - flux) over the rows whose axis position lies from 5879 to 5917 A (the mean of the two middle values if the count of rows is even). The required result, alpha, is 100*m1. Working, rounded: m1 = 0.61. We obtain 61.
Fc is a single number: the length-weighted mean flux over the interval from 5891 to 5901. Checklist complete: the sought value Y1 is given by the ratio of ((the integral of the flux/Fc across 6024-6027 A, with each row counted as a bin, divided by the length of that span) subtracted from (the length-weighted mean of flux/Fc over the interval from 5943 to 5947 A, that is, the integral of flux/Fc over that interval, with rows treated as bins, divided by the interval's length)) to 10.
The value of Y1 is 0.001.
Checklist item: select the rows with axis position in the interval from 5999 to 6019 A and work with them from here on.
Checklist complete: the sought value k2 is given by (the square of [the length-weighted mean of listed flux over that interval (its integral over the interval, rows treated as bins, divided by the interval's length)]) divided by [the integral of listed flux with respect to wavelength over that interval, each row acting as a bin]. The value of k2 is 0.536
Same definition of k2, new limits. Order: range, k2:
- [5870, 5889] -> 0.624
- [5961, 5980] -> 0.608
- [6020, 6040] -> 0.547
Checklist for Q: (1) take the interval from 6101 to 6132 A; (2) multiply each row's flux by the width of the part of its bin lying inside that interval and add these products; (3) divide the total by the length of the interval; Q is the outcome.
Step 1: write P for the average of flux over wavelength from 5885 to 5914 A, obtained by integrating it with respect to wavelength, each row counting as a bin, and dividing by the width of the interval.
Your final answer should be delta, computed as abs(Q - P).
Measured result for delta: 0.43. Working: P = 10.46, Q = 10.9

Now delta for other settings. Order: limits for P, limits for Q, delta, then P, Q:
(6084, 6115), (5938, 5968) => 0.35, 11.13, 11.5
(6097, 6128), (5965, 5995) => 0.01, 11.00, 11.0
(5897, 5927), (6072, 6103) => 0.51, 10.92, 11.4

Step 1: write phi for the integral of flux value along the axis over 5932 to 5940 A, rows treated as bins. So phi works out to 88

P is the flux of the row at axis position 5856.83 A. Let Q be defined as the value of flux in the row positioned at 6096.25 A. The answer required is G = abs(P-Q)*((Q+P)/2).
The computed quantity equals 8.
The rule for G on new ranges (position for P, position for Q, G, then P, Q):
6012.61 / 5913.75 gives 11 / 10.7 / 11.7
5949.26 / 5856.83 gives 1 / 10.4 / 10.5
